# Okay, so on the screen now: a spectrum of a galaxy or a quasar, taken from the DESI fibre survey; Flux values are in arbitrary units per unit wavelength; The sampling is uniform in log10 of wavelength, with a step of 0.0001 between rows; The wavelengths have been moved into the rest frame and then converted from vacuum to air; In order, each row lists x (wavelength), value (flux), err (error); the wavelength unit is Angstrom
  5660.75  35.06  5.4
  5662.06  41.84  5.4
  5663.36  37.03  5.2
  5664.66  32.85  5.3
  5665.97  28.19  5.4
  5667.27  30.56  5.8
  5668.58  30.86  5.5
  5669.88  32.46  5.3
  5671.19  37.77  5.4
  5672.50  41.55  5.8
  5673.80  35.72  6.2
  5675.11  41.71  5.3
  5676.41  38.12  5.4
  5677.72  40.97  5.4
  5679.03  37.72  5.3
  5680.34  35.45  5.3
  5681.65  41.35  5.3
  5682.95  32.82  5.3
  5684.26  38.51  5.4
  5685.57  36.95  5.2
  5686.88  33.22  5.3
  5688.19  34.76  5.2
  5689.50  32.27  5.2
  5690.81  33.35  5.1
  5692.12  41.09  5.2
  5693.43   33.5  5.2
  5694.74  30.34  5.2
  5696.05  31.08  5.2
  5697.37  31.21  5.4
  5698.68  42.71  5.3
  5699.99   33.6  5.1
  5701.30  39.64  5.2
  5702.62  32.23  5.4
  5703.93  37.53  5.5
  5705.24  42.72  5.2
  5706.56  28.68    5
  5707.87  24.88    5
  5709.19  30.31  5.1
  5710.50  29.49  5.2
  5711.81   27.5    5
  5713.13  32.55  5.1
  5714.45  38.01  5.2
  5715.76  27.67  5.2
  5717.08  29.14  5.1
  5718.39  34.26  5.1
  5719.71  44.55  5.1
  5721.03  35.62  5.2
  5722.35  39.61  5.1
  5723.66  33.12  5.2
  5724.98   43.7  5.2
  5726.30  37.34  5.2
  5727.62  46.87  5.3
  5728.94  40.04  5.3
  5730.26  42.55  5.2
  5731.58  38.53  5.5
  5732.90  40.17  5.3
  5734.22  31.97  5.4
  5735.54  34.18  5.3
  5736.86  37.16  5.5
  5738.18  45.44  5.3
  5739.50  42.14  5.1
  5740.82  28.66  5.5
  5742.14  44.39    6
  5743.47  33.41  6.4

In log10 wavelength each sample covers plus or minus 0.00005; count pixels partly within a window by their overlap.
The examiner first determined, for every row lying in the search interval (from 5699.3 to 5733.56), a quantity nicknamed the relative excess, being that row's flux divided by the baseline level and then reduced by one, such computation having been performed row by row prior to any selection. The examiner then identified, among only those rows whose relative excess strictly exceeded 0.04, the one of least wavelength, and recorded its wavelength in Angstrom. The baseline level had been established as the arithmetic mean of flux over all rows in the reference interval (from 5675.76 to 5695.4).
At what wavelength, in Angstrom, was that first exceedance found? 5701.30 Angstrom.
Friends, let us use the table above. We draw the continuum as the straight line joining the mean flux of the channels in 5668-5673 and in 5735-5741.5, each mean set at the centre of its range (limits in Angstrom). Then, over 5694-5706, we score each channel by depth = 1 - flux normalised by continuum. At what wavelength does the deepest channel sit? 5694.74 Angstrom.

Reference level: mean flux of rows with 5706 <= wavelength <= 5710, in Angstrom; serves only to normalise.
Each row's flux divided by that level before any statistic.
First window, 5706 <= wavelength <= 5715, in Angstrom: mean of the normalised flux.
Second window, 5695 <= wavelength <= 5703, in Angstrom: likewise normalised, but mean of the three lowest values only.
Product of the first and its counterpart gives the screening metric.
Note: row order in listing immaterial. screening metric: 1.2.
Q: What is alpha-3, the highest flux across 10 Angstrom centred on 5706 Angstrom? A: 42.72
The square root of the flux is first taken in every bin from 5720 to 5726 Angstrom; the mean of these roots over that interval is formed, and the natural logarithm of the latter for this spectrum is 1.82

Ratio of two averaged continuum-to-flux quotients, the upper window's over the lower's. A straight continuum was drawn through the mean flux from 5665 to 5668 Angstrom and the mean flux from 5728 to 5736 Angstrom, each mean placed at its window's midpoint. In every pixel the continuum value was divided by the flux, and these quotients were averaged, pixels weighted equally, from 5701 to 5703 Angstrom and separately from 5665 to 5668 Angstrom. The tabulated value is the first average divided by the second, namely 1.0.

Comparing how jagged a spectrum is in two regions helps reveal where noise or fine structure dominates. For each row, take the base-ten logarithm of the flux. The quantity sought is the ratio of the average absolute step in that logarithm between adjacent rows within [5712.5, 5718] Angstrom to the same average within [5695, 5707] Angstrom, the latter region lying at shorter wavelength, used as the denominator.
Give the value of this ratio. 0.9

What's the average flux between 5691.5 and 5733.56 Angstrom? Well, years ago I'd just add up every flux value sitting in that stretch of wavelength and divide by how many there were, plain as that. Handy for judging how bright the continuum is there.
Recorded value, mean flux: 35.6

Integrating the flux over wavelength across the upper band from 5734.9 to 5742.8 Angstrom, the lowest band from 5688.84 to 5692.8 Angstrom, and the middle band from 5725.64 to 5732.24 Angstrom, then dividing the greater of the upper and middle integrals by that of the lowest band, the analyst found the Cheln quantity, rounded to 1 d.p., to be 2.2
